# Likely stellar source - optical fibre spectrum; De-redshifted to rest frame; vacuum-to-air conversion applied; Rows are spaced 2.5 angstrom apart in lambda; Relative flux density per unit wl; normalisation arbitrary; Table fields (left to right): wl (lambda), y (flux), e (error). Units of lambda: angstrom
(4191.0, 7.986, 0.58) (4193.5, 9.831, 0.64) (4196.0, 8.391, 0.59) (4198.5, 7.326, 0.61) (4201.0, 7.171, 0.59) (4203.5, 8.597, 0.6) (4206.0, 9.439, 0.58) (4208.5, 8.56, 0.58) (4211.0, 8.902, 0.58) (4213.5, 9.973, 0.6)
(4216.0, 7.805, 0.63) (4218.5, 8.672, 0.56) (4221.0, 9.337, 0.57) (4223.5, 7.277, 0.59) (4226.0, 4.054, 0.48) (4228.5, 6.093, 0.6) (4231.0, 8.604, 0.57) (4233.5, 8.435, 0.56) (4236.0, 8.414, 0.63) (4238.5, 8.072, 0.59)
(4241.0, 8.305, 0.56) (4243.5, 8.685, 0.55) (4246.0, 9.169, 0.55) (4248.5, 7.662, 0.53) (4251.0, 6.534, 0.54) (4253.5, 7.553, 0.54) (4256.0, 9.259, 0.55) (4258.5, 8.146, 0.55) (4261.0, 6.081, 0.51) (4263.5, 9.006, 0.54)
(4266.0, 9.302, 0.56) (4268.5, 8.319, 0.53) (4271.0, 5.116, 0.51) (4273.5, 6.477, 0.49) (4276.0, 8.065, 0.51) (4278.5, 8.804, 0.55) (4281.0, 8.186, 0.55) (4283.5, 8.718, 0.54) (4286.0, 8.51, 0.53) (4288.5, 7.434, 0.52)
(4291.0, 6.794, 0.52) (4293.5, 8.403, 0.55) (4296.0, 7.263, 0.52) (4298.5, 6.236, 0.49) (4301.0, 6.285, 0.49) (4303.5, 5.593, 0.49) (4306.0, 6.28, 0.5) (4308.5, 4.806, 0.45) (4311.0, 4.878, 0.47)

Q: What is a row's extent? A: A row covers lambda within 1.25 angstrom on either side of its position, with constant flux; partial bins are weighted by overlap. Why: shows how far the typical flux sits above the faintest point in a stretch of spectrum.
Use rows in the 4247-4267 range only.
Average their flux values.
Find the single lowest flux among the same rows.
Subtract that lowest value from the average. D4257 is 1.9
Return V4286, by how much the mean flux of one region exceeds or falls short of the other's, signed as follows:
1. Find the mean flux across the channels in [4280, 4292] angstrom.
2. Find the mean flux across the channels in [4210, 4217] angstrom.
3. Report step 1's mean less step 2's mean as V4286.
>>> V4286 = -1.0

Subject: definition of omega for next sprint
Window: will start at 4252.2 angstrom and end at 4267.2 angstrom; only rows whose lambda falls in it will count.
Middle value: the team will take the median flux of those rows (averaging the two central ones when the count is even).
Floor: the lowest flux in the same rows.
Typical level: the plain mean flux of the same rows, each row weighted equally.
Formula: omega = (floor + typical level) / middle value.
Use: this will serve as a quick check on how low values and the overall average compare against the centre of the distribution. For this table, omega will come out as 1.7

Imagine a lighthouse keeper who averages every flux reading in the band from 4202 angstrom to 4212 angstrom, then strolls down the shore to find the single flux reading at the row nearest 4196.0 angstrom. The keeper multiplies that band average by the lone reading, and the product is 74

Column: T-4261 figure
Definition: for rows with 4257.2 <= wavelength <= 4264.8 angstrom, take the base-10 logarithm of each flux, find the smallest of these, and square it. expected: 0.61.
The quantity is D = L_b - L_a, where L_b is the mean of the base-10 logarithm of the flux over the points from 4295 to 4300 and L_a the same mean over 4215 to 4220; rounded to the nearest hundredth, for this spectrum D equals -0.09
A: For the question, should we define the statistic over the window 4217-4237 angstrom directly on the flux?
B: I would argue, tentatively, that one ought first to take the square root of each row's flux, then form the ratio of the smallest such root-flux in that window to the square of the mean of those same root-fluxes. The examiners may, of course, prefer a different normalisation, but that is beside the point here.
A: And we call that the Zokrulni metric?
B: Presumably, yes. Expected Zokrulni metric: 0.268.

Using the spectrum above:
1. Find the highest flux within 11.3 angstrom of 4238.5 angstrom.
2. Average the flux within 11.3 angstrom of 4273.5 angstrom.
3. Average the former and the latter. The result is 8.58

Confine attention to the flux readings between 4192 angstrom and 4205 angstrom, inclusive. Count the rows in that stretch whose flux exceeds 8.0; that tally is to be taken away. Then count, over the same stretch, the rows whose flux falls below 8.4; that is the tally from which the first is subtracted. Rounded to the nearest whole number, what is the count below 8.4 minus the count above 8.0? 0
